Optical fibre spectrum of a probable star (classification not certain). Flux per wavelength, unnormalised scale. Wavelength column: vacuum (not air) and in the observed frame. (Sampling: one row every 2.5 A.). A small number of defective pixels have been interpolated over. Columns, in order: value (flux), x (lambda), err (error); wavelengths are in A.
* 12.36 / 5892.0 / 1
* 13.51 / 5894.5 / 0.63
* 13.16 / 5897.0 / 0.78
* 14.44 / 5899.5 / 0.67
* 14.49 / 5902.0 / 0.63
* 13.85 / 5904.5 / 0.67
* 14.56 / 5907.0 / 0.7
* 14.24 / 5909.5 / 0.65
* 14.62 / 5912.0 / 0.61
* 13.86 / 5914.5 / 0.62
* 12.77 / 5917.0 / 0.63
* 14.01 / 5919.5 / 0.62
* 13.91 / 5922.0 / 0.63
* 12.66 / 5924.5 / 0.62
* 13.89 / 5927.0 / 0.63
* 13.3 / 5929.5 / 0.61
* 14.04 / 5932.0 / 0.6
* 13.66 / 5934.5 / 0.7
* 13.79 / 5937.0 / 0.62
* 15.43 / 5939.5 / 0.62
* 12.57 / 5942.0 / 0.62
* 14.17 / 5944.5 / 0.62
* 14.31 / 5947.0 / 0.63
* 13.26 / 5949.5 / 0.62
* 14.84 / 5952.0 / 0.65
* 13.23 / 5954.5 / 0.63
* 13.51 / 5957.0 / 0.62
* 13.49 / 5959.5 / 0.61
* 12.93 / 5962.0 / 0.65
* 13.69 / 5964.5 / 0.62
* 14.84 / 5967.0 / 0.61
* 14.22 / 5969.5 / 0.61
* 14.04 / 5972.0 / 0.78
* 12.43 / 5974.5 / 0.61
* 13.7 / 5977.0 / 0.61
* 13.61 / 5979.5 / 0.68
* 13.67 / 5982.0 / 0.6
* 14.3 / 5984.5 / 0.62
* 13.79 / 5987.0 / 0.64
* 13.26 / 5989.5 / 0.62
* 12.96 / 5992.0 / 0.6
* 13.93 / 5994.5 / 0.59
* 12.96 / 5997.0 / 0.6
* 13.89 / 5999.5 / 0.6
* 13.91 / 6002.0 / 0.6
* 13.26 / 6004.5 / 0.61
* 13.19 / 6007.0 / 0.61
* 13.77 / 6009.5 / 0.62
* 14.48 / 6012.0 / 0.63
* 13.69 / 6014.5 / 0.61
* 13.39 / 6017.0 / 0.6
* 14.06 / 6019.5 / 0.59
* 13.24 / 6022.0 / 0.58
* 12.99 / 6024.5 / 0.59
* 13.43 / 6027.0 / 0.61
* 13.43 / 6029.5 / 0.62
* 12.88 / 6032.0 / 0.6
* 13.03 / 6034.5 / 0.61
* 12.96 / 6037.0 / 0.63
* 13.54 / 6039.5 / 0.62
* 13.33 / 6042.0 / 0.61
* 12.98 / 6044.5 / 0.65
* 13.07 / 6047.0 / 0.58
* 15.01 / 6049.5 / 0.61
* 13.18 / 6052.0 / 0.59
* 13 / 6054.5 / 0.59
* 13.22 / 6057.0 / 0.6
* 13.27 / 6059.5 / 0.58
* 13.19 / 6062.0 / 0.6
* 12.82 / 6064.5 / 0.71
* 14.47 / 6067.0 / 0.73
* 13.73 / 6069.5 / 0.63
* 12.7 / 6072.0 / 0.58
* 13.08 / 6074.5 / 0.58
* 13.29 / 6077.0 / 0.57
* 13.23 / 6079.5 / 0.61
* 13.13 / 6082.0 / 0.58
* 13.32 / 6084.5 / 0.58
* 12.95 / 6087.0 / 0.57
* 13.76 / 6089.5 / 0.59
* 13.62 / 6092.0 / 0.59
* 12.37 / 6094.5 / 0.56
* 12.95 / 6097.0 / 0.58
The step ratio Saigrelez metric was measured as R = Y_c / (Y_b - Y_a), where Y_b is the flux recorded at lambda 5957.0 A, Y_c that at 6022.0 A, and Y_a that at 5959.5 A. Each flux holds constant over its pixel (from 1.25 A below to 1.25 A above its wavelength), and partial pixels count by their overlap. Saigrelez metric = 662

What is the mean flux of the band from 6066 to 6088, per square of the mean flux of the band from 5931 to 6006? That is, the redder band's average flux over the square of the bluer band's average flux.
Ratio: 0.0707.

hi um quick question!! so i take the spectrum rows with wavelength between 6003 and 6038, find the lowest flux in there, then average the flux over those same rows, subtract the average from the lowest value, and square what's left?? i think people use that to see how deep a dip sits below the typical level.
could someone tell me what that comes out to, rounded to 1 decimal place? 0.3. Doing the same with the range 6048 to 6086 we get 0.5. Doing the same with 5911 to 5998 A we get 1.6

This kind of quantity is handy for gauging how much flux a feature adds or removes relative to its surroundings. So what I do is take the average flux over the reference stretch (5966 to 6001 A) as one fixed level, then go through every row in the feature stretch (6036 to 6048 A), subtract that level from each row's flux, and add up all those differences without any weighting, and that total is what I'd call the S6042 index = -2.5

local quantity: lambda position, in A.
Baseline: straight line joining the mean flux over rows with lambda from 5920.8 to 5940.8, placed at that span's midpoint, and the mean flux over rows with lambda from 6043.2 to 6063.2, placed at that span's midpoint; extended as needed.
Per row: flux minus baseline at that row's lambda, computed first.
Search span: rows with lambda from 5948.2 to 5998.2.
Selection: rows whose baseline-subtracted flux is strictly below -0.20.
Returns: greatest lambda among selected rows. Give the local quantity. 5997.0 A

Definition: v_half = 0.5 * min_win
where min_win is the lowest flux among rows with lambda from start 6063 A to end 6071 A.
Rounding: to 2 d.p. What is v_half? 6.41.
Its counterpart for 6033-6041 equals 6.48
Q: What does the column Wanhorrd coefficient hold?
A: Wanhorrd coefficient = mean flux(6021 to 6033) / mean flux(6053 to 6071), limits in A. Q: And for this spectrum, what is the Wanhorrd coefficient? 0.99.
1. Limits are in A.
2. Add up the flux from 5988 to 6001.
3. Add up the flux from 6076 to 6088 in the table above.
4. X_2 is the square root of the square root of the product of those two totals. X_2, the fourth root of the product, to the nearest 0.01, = 8.15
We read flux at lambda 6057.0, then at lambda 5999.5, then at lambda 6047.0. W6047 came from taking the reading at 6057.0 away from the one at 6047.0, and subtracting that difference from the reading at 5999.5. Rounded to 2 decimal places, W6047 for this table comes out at 14.04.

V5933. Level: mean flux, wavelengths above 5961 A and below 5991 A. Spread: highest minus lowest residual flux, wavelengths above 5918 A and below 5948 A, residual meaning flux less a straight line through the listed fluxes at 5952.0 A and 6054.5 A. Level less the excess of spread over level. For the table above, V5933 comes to 24.37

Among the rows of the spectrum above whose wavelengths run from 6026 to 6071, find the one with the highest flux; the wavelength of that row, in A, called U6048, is 6049.5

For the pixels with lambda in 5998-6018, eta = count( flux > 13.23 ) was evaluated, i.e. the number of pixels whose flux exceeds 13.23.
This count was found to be 7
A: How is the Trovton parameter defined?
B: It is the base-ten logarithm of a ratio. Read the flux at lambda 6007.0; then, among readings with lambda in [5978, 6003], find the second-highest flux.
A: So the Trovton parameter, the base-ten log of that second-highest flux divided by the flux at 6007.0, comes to 0.024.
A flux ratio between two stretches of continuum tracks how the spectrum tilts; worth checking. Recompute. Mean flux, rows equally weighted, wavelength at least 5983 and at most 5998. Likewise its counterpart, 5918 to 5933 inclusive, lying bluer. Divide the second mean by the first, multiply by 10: 10.1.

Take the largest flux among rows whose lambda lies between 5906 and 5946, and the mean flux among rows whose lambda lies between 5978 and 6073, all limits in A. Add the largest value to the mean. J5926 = 28.9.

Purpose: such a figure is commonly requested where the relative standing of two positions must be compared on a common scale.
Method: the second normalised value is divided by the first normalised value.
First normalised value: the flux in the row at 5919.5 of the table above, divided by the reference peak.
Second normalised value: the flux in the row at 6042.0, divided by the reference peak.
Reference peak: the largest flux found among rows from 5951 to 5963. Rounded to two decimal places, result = 0.95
